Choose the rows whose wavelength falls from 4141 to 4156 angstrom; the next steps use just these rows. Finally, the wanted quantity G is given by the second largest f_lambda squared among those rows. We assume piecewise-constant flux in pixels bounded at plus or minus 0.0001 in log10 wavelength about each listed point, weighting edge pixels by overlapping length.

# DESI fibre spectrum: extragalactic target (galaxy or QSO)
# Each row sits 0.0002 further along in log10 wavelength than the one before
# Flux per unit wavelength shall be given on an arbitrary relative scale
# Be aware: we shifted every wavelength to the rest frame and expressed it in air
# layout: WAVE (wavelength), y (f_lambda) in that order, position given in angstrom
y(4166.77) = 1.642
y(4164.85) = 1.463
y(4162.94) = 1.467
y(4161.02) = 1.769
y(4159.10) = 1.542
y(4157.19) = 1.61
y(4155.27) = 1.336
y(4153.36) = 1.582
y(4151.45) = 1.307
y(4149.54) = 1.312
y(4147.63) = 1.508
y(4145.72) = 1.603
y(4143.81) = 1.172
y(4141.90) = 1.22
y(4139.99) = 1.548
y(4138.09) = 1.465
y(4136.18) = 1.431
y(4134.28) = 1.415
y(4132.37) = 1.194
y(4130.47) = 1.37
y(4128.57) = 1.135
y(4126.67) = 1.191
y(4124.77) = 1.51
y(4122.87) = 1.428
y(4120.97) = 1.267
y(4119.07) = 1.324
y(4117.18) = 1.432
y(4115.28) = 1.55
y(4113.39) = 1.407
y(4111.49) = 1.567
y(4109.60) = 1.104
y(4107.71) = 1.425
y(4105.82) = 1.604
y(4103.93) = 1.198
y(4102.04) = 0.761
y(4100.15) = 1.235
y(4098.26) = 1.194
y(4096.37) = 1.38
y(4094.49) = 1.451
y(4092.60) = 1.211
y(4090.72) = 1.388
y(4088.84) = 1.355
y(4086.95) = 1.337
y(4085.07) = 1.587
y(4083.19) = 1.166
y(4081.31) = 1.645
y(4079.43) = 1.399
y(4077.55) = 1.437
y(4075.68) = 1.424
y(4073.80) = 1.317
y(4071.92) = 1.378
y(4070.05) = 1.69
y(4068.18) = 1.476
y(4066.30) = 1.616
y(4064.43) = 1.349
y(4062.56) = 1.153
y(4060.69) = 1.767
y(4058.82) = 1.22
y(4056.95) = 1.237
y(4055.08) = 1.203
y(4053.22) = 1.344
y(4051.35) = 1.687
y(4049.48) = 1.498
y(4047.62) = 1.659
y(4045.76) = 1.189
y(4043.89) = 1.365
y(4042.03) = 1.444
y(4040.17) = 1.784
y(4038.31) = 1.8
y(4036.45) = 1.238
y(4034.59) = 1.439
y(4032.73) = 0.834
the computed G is 2.5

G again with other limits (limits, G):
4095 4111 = 2.0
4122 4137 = 2.0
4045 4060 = 2.8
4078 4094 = 2.5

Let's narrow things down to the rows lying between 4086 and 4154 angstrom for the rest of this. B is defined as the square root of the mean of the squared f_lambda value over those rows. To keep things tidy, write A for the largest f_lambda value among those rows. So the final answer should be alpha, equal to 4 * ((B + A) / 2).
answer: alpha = 5.9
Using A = 1.604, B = 1.36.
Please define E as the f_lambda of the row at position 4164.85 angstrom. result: 1.463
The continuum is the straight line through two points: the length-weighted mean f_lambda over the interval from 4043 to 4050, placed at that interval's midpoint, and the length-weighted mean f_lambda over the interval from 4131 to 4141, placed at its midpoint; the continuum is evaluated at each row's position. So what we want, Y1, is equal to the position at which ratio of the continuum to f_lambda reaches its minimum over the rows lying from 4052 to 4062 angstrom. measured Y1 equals 4060.69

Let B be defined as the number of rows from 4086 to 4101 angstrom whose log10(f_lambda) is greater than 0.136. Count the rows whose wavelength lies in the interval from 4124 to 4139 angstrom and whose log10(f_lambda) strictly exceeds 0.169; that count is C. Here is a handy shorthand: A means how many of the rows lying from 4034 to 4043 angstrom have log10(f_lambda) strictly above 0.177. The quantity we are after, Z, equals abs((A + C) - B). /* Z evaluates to 0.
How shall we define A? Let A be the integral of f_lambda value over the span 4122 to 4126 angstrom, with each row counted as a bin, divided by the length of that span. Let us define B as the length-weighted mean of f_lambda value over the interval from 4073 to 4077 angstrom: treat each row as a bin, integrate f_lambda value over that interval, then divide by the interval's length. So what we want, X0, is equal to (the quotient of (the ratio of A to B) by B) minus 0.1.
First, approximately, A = 1.45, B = 1.38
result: 0.66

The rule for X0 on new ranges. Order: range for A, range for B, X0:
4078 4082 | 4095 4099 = 0.78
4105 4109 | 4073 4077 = 0.68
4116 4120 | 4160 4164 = 0.43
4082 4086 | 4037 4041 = 0.36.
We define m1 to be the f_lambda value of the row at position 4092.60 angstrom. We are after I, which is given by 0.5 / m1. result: 0.413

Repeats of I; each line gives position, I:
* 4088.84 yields 0.369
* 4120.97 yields 0.395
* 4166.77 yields 0.305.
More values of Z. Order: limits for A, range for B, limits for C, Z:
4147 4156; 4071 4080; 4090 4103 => 2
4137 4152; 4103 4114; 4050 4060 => 0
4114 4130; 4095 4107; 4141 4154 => 3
